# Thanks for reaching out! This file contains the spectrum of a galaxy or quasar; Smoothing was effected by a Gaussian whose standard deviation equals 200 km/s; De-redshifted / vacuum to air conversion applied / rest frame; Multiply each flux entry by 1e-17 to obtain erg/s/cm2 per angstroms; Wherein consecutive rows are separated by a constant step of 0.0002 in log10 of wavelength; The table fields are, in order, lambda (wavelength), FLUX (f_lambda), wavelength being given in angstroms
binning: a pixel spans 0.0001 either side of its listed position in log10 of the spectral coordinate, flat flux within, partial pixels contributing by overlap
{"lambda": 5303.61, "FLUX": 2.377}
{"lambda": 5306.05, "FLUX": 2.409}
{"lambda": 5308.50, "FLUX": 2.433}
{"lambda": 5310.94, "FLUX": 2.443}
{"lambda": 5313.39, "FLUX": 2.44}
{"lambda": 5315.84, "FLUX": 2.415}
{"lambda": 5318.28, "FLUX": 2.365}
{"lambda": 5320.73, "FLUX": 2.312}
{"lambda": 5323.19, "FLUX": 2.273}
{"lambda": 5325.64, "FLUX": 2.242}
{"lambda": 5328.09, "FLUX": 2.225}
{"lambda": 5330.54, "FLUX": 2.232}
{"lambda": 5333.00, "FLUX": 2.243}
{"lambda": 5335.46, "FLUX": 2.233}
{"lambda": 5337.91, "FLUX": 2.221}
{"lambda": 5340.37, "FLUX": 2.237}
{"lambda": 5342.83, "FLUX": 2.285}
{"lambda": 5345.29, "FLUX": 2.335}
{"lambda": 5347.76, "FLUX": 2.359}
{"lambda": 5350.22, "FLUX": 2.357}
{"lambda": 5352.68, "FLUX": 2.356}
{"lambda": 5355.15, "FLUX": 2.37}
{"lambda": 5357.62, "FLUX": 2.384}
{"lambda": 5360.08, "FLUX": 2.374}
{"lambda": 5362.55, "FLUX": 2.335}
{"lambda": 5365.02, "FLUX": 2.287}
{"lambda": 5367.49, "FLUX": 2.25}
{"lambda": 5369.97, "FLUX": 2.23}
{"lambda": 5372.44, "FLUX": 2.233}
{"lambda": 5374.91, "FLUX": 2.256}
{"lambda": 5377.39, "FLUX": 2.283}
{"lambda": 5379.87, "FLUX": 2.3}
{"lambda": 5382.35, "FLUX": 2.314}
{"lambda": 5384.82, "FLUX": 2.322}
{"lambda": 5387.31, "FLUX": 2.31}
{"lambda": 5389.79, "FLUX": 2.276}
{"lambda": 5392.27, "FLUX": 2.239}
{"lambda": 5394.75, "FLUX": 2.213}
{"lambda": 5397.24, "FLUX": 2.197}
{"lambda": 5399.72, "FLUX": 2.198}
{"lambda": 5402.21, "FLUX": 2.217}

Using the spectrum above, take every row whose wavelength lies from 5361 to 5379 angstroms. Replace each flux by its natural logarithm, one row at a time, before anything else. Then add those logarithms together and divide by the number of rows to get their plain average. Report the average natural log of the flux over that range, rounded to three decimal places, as 0.819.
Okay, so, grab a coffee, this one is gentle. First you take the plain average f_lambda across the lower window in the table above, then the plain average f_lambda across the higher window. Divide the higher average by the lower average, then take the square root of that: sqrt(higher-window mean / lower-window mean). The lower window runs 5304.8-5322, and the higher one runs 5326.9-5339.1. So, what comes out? 0.964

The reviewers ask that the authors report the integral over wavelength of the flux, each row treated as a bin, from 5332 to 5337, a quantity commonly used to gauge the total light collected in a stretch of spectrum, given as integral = 11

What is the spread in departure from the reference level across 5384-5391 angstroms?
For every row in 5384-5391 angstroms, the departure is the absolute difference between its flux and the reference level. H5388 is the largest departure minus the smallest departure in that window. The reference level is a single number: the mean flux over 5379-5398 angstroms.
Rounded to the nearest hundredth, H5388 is 0.05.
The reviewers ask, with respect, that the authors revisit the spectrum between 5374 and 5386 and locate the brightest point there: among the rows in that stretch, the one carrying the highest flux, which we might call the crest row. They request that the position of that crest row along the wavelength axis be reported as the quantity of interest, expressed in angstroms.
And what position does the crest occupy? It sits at 5384.82 angstroms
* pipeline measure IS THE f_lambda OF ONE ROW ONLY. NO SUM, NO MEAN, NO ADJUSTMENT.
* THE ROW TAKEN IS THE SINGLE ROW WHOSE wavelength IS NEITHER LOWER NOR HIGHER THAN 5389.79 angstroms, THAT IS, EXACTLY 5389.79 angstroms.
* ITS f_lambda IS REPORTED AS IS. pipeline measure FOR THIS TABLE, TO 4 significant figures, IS 2.276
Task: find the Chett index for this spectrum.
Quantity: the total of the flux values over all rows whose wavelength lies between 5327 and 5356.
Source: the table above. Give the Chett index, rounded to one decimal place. 27.5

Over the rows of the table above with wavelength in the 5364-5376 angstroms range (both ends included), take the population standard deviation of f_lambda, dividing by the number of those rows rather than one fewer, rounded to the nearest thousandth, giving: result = 0.020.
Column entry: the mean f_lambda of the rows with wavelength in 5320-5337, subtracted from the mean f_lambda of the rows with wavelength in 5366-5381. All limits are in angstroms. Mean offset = 0.01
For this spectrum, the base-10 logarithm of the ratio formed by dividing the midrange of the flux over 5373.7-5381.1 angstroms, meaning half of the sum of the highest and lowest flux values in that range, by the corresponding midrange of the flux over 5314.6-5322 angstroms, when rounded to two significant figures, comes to -0.016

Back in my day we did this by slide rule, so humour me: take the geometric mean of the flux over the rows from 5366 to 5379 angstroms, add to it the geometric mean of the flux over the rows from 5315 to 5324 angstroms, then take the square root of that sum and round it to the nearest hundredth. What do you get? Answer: 2.14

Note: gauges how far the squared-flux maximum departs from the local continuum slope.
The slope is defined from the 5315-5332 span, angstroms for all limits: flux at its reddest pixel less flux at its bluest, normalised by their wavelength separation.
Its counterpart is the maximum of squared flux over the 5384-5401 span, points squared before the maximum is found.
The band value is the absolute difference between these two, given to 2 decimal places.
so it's 5.40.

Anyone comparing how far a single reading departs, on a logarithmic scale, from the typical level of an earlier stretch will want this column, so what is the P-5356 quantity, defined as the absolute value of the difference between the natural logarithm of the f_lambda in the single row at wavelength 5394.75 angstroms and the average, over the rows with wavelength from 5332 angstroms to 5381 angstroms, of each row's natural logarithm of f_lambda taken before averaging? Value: 0.037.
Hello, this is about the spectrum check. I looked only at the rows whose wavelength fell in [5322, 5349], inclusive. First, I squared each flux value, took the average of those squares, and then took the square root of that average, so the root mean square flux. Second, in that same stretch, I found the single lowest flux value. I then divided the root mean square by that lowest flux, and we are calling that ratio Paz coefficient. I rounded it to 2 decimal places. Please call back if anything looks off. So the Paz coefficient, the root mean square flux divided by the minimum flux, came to 1.02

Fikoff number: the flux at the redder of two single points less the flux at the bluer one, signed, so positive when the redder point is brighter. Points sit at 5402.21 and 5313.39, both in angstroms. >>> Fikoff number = -0.22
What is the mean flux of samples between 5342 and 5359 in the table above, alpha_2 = 2.35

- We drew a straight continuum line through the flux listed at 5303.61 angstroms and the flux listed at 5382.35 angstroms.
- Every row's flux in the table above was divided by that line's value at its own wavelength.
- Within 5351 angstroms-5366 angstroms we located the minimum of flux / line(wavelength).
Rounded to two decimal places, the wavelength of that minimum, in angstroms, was 5365.02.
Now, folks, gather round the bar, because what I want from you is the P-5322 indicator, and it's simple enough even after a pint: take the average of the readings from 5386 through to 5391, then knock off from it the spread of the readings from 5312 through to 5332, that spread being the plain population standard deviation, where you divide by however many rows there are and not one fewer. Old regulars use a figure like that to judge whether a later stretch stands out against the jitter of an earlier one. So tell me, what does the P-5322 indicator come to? 2.21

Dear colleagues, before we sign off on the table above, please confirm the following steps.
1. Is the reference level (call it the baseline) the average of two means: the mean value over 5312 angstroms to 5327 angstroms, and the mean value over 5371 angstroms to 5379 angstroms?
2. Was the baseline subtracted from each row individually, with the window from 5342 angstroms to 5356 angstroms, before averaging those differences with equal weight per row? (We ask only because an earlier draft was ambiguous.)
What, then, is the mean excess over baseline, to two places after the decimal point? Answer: 0.04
